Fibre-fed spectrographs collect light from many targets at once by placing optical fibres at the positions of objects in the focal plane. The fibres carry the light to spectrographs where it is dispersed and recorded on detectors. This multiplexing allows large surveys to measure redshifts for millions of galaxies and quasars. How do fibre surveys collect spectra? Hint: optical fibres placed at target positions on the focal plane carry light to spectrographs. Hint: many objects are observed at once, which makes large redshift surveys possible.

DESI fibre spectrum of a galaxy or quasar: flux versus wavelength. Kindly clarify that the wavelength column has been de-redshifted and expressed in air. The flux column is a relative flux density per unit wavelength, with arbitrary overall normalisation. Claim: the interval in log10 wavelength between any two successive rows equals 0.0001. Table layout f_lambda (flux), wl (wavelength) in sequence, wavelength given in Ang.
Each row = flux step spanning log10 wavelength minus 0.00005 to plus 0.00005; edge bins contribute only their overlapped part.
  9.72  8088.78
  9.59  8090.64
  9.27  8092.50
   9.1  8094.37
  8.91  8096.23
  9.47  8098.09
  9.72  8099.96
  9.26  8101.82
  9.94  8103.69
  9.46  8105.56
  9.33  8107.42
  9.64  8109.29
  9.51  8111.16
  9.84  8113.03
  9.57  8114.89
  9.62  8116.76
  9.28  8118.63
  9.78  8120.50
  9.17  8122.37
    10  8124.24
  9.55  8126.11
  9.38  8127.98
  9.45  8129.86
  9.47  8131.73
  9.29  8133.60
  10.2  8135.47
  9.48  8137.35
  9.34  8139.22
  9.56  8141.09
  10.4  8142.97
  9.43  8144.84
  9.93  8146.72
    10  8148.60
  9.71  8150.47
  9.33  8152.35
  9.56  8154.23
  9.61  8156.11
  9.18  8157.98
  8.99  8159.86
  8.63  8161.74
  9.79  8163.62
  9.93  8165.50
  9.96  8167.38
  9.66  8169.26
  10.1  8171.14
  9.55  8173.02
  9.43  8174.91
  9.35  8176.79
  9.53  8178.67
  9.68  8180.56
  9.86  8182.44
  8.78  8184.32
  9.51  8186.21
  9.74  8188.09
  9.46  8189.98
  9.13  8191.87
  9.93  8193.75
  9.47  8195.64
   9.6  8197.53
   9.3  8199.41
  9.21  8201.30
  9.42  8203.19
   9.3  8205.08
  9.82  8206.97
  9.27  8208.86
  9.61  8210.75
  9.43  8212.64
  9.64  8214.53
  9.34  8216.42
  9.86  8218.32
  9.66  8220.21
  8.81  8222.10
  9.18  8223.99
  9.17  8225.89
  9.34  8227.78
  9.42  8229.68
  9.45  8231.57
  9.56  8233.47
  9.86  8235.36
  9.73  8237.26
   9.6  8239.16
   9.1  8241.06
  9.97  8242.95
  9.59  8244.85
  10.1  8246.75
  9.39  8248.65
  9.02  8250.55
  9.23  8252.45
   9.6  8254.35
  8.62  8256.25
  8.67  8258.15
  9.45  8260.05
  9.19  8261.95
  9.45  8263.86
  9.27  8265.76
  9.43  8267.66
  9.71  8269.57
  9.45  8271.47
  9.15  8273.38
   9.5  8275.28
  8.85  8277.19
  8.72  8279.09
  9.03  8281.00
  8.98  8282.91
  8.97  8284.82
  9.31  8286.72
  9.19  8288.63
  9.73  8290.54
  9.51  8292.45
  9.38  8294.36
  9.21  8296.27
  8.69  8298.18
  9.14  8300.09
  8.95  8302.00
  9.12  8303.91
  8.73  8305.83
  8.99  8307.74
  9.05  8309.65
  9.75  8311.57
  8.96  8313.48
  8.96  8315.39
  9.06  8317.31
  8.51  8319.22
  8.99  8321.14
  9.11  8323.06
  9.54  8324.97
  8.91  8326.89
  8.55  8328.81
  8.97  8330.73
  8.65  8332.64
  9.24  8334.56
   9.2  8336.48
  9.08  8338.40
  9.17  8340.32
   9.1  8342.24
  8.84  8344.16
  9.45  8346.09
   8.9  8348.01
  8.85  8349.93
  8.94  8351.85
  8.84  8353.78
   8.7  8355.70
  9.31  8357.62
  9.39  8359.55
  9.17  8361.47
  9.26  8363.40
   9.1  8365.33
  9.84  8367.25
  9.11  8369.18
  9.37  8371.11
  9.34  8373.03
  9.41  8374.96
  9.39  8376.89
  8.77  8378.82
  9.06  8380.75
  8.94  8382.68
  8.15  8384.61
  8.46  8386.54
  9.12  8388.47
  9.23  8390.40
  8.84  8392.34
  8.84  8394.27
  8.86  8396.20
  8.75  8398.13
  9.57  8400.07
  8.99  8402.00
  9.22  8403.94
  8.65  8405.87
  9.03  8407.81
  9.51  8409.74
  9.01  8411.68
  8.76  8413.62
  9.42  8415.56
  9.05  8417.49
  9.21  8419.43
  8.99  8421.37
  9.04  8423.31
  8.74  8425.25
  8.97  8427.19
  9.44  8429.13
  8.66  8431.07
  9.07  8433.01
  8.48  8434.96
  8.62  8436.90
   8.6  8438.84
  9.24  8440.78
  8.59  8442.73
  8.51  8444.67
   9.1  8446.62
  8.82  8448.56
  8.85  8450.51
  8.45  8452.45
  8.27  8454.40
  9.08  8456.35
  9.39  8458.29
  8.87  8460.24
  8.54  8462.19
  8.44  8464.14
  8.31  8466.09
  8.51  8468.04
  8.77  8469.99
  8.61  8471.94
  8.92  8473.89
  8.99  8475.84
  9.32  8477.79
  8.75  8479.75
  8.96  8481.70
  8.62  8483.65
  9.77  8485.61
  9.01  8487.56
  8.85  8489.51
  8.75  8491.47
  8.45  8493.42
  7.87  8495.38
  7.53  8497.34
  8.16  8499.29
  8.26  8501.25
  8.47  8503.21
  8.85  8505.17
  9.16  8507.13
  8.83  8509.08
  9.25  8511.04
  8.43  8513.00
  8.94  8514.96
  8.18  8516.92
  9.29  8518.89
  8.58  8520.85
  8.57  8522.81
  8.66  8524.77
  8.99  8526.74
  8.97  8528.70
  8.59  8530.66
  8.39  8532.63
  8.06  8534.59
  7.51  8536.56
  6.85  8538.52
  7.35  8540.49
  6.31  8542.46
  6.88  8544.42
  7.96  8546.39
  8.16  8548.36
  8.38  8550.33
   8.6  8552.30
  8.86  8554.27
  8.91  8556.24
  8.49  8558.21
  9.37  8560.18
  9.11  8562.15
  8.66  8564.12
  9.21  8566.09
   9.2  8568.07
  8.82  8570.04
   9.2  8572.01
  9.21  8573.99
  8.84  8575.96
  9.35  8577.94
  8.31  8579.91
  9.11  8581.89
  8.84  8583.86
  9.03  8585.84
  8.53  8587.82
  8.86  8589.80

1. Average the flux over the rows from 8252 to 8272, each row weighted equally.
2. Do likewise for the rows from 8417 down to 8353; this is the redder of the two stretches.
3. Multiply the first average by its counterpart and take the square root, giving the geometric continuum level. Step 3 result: 9.18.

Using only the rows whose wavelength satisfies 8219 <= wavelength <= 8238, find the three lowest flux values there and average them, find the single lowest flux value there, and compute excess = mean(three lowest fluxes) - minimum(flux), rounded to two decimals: 0.24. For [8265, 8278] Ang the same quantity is 0.24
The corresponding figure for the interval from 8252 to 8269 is 0.21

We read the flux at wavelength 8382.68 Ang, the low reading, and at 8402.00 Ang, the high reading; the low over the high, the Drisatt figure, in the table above 0.99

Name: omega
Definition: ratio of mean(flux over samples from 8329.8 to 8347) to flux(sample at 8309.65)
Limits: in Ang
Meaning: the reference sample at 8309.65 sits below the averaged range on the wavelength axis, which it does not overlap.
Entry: 1.00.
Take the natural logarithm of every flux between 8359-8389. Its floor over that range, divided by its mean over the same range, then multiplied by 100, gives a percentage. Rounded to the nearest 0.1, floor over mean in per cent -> 95.0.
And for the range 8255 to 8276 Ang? 96.8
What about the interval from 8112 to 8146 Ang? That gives 98.0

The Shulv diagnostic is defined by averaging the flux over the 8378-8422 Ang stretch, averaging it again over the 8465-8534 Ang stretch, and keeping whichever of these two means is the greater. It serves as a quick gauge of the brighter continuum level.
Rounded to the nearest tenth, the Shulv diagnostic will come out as 9.0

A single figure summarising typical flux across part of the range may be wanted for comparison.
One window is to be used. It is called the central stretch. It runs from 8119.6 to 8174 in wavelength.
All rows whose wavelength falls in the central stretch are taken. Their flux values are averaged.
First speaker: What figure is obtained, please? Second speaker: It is 9.6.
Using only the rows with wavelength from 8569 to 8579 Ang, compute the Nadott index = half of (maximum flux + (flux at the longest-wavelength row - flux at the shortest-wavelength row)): 4.94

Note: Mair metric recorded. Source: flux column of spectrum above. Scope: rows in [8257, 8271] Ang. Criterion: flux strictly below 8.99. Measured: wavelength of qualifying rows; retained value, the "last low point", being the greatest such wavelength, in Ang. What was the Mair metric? 8258.15 Ang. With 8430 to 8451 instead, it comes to 8450.51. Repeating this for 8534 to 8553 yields 8552.30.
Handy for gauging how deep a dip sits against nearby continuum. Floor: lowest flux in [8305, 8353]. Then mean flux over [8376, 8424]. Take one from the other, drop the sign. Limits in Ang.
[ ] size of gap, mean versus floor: 0.48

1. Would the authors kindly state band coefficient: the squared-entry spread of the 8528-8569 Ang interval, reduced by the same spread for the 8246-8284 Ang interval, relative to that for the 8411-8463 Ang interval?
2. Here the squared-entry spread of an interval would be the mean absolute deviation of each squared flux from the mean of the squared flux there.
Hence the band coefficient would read 1.2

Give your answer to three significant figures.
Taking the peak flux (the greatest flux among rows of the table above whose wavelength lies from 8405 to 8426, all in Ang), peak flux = 9.51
